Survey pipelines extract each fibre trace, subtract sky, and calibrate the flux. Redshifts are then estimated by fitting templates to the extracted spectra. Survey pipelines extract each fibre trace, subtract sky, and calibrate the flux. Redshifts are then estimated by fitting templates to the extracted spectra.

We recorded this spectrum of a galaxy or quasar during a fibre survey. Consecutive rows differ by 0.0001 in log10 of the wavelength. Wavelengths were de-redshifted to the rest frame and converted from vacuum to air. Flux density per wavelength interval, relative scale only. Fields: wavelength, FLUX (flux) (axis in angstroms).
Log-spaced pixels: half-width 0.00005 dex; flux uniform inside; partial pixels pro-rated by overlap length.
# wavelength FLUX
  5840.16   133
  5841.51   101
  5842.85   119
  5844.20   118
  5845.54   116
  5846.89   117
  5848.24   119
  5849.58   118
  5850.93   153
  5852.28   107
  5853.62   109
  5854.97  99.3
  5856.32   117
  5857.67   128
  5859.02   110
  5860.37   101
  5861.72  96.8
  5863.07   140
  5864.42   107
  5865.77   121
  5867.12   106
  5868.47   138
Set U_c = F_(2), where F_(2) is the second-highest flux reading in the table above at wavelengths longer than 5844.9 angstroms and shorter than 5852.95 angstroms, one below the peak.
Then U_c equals 119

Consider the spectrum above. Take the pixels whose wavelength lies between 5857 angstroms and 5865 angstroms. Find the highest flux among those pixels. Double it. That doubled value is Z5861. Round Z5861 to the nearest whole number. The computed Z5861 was 280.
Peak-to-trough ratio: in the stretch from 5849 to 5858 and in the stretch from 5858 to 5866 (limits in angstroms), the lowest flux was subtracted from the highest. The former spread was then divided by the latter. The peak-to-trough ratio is 1.2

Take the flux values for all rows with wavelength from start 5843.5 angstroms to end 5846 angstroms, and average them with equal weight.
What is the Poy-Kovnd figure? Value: 117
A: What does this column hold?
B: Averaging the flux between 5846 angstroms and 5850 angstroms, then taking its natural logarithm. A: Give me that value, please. 4.77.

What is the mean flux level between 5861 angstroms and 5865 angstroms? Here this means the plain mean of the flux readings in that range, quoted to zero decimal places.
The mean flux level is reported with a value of 115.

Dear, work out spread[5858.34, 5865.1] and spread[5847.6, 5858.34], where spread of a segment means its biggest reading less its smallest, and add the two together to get 97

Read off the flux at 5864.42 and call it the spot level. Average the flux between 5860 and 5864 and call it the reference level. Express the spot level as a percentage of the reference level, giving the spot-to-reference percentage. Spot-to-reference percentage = 95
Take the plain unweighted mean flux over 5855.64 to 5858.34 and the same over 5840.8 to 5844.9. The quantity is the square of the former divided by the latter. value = 133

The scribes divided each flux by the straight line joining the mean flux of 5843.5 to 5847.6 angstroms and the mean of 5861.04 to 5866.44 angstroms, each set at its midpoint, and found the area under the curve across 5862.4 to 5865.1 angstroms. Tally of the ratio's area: 2.9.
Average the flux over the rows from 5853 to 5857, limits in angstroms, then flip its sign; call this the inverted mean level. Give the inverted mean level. -108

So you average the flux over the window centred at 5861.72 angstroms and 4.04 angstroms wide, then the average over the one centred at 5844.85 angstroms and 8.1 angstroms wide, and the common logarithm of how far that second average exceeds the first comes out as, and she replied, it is 0.38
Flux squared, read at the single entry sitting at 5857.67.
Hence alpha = 16384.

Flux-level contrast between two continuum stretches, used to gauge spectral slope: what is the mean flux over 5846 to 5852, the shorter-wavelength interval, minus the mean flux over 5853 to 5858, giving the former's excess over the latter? 13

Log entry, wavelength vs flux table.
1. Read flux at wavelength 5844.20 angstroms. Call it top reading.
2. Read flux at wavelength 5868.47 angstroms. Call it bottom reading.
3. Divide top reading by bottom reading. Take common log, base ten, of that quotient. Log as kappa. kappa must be -0.07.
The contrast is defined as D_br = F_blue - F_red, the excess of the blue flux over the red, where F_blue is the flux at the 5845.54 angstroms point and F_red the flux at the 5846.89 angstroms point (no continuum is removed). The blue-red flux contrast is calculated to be -1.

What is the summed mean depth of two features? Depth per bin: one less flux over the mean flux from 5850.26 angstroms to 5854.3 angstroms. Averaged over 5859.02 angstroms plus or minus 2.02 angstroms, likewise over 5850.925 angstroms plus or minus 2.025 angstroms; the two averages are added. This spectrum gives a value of 0.06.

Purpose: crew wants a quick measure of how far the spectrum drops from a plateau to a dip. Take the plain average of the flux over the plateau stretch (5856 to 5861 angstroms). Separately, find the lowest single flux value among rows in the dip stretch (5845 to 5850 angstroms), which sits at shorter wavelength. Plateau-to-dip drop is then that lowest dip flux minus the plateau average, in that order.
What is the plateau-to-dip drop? 2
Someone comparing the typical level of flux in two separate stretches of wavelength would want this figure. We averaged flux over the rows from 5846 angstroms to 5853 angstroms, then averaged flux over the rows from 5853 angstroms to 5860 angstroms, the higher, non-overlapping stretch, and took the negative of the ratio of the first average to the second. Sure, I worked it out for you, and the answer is -1.09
